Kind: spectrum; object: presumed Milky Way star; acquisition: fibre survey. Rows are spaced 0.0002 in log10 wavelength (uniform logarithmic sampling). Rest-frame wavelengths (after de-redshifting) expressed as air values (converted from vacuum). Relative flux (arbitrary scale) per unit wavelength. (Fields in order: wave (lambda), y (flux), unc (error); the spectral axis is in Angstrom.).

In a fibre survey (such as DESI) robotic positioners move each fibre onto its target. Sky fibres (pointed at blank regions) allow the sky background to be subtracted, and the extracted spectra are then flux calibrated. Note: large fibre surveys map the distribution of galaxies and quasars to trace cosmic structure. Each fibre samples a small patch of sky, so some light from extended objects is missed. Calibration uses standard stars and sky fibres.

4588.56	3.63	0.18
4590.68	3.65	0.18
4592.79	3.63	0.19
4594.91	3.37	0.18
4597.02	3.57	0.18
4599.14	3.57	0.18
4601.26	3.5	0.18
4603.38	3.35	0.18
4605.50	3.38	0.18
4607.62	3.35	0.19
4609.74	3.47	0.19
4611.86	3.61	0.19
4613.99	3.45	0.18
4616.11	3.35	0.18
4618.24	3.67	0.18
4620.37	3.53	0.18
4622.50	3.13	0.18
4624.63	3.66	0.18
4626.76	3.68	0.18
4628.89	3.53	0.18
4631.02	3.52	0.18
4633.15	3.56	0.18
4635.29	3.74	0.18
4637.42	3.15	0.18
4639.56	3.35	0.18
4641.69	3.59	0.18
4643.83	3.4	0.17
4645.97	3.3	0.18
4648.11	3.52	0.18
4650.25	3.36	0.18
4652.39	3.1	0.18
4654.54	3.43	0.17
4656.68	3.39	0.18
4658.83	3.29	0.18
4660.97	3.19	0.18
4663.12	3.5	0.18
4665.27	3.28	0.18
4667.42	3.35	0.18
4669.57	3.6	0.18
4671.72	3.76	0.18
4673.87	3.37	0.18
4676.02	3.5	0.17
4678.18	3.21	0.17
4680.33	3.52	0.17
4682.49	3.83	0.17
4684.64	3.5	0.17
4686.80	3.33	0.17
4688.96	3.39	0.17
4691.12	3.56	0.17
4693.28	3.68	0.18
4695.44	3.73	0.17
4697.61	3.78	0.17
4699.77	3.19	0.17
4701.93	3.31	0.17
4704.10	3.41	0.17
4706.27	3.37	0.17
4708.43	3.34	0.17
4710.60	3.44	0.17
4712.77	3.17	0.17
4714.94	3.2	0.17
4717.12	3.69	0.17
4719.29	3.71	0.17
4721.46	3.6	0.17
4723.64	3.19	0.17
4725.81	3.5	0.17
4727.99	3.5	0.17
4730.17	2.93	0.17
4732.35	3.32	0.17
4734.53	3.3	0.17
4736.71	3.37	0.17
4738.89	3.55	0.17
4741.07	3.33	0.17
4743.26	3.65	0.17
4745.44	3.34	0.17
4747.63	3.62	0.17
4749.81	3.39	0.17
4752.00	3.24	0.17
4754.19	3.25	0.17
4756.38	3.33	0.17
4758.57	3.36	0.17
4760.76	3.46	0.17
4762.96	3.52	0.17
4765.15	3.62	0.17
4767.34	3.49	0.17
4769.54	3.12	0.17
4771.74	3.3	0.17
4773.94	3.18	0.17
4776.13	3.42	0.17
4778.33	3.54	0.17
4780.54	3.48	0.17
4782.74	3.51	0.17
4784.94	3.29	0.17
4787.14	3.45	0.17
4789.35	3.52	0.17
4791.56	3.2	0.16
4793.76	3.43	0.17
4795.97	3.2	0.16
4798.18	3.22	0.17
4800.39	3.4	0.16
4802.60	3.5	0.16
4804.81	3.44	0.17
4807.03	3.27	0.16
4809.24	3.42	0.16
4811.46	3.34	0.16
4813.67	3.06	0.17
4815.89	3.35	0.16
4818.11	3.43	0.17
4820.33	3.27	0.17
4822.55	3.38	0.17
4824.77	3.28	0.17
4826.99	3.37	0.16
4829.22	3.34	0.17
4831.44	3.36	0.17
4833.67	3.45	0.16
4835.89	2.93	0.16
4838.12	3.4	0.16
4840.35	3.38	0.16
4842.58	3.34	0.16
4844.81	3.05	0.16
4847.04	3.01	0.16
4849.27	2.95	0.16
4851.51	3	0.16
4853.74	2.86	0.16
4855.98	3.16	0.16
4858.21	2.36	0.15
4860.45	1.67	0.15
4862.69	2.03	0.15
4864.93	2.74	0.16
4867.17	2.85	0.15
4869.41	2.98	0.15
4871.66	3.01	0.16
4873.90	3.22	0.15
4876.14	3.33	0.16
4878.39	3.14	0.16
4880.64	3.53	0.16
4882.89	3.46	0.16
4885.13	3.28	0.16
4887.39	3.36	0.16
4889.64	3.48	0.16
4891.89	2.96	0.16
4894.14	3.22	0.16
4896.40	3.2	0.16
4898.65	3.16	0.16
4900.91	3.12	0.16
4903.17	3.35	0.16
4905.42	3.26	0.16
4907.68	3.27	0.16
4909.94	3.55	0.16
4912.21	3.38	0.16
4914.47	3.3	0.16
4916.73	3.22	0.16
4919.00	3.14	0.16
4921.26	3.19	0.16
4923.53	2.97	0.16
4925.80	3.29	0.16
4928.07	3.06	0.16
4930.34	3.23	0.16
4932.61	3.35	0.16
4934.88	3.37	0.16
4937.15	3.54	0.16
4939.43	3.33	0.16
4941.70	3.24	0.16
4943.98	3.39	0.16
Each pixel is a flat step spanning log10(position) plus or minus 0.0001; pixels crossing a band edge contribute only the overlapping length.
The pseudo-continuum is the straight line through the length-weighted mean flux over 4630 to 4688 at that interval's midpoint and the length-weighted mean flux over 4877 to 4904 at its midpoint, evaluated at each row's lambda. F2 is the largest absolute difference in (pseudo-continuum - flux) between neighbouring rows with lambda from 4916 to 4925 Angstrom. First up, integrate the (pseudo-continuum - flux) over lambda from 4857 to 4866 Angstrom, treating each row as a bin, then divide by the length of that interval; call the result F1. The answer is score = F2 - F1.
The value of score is -0.86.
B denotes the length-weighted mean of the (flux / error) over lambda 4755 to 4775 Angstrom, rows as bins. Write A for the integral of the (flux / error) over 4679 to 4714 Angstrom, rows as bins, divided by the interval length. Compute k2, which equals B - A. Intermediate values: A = 20.33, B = 19.8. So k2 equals -0.5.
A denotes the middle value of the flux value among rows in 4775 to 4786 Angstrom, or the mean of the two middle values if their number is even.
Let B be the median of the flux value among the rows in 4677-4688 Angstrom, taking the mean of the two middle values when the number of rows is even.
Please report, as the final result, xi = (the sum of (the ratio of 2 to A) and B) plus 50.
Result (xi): 54.1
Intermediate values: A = 3.48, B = 3.50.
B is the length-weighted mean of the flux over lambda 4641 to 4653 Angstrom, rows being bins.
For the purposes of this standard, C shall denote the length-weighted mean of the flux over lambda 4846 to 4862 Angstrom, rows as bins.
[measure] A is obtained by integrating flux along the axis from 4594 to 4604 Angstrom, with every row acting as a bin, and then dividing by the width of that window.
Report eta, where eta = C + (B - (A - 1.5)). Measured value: 4.10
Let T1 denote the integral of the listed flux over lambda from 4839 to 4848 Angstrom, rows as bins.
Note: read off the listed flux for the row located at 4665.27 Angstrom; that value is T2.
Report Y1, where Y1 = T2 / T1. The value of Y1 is 0.114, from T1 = 28.8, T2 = 3.28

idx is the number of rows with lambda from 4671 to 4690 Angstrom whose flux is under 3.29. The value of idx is 1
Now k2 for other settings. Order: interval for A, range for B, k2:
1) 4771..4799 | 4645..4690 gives -0.6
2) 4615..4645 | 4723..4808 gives 0.6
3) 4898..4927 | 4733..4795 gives -0.2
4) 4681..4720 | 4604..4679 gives -1.3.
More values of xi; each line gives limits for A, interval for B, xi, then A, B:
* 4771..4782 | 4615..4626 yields 54.1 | 3.42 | 3.53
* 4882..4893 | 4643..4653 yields 54.0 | 3.36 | 3.36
